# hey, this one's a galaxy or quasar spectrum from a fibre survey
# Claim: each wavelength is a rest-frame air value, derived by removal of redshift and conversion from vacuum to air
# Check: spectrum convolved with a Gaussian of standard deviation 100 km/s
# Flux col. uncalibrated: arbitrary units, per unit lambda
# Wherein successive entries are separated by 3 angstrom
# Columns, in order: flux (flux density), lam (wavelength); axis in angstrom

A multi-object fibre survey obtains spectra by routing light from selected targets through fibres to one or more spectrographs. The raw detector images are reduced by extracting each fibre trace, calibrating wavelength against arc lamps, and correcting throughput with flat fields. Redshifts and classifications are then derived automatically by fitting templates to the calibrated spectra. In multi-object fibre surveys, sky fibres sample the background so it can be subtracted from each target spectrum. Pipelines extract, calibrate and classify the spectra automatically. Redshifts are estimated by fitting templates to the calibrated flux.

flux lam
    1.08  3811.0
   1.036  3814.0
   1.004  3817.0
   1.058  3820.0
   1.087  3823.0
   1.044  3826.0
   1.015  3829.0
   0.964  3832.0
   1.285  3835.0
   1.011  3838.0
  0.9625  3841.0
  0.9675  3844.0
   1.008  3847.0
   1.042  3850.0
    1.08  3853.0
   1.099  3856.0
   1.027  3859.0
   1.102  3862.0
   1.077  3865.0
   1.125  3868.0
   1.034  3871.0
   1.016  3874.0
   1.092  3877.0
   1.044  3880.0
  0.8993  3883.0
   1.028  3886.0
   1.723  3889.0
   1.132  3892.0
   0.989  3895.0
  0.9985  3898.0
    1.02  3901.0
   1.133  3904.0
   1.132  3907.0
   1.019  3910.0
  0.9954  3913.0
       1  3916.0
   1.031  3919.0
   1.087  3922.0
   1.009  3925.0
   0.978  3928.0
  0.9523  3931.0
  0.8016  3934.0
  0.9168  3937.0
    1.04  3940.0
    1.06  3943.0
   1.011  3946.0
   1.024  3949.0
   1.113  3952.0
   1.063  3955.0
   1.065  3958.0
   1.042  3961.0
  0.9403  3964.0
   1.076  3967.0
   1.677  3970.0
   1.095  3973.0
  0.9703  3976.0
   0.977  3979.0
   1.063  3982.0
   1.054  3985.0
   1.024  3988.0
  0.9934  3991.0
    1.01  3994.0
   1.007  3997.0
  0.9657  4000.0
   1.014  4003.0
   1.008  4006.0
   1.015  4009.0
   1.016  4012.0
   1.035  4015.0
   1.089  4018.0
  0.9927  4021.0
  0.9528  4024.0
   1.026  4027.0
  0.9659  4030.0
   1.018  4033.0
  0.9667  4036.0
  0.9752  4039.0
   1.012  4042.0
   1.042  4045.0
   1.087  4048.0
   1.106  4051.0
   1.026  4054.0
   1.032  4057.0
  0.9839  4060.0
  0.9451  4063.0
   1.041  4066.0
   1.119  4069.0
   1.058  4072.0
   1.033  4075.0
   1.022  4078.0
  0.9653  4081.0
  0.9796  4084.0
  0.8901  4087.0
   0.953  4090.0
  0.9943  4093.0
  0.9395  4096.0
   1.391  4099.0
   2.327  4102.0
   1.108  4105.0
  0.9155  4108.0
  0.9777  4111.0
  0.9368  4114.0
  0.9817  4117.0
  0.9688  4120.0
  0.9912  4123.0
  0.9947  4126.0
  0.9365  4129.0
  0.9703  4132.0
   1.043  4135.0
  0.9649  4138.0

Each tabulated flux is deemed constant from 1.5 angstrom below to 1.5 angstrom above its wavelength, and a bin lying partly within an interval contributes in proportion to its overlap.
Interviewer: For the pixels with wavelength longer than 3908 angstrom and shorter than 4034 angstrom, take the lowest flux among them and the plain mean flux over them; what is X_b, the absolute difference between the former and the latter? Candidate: 0.23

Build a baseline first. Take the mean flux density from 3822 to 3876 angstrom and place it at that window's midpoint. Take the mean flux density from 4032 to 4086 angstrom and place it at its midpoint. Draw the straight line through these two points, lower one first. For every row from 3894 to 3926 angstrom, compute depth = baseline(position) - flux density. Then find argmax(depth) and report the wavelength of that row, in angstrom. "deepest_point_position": 3895.0 angstrom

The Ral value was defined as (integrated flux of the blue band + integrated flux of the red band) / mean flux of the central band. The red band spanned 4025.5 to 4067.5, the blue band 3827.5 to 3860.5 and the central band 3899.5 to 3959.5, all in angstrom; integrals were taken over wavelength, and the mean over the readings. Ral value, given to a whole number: 75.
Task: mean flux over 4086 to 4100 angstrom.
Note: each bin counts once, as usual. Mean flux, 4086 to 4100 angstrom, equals 1.03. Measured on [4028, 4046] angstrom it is 1.00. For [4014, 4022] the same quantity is 1.04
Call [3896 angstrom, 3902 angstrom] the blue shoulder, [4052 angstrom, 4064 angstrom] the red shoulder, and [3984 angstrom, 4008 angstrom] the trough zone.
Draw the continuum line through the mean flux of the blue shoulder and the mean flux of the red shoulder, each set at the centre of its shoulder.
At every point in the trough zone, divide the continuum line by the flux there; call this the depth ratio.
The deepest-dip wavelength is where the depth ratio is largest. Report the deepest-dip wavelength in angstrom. 4000.0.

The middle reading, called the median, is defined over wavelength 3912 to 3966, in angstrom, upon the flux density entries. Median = 1.02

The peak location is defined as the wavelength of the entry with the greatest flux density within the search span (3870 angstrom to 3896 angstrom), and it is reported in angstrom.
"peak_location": 3889.0 angstrom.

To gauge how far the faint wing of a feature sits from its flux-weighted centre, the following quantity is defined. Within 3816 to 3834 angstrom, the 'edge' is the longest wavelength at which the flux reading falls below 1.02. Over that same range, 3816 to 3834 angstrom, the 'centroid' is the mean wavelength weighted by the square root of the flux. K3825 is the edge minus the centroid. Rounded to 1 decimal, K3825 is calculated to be 7.5 angstrom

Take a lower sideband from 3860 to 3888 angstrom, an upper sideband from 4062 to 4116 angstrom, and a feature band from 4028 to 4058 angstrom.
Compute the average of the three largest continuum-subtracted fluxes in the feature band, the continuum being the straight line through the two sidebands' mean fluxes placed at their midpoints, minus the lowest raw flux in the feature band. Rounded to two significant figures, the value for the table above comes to -0.97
